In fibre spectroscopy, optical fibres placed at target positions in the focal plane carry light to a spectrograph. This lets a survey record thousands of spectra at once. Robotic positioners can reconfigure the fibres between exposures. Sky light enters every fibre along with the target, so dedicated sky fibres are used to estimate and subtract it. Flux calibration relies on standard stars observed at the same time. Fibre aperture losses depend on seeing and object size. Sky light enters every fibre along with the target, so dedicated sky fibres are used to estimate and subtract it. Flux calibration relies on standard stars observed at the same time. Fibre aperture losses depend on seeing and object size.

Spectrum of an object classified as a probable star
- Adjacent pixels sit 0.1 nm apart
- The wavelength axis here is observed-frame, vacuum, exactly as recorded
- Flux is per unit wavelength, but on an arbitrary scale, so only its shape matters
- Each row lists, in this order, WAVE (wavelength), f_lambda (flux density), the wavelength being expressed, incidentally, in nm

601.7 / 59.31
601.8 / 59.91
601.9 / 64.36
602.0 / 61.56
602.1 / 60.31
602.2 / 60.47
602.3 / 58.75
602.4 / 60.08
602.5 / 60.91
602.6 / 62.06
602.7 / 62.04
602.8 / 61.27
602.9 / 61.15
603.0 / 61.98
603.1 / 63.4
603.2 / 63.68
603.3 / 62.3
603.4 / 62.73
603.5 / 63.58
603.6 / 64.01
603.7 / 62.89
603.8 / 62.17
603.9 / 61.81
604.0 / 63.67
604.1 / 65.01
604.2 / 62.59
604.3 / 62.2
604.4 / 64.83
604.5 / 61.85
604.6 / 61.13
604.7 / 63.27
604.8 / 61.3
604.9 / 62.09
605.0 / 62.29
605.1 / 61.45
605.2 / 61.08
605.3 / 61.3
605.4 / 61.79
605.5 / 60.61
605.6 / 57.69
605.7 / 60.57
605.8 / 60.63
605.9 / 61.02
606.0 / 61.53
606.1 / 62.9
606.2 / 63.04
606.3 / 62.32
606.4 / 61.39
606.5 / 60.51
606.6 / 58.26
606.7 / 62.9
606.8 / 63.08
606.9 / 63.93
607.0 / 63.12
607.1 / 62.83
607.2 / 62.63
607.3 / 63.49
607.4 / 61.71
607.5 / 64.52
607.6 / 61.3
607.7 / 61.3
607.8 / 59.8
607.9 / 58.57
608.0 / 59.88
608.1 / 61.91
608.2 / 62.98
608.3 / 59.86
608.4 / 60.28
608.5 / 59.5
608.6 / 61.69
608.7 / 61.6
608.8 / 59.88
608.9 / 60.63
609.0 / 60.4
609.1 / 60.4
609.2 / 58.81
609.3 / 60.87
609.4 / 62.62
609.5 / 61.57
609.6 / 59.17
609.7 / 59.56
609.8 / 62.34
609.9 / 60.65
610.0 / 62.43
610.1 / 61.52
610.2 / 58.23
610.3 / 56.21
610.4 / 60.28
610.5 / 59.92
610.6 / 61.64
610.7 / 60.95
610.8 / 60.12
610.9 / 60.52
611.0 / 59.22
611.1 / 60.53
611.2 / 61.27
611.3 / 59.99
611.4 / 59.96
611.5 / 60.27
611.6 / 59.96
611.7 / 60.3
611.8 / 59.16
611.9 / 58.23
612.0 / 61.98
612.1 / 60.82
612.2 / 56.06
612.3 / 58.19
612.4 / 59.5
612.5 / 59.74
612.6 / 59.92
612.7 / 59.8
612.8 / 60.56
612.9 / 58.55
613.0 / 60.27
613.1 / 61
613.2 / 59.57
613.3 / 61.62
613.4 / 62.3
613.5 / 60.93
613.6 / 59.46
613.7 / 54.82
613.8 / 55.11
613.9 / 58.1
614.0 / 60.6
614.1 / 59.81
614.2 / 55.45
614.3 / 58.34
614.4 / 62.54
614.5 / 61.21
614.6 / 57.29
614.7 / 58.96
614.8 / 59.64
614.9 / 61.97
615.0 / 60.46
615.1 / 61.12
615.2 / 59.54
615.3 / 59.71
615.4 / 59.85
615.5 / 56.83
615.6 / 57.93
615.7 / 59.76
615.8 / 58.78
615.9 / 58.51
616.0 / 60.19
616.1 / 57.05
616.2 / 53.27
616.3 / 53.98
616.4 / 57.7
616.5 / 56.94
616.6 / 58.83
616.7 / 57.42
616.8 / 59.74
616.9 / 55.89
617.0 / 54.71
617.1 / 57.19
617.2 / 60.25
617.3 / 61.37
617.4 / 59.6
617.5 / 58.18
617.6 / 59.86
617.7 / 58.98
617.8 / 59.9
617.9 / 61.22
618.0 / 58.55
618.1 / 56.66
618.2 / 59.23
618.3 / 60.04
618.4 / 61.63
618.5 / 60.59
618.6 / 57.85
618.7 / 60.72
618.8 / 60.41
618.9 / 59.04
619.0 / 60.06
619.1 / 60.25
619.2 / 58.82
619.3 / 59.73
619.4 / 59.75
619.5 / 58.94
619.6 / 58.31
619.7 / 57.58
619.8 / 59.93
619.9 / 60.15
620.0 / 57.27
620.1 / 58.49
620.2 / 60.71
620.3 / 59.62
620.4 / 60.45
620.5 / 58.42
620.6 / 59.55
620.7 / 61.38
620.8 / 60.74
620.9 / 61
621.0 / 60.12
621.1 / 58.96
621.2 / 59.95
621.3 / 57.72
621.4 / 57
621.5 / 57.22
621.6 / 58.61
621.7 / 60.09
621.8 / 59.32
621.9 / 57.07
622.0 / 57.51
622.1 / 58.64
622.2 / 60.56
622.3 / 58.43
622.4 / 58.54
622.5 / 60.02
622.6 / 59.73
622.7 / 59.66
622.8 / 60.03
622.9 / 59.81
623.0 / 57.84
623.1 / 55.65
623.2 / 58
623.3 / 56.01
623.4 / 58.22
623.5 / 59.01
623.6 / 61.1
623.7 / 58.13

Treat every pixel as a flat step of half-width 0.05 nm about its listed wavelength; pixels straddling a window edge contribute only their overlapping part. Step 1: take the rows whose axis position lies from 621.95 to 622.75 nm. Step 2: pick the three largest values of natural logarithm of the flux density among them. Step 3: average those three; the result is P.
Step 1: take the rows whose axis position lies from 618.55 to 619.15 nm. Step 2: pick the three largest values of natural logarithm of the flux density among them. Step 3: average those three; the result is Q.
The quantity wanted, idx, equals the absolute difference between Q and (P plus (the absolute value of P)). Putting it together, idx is 4.09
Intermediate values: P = 4.10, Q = 4.10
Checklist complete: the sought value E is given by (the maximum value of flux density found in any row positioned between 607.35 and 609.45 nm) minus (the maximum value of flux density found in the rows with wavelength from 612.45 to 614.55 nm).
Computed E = 2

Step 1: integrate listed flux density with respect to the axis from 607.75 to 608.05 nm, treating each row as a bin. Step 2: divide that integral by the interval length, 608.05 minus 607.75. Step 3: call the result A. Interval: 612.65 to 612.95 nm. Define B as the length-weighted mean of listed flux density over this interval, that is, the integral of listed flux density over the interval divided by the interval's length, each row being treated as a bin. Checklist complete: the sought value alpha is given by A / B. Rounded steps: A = 59.4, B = 59.6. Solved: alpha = 1.00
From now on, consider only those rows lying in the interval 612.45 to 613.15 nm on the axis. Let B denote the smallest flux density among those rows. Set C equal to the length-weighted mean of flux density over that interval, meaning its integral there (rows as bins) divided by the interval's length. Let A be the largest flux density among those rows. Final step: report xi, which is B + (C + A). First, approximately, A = 61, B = 58.55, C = 59.98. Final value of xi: 180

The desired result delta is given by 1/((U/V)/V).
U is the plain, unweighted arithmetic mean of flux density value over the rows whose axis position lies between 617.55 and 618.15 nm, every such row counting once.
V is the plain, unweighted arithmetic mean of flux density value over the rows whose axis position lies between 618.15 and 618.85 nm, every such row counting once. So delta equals 61.0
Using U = 59.2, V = 60.1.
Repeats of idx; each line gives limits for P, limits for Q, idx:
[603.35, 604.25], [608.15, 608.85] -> 4.20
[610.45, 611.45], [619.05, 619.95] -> 4.13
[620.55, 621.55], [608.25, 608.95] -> 4.11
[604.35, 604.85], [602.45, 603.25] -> 4.15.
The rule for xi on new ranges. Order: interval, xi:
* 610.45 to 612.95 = 178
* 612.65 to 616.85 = 175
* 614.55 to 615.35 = 179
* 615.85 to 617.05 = 170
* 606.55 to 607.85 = 185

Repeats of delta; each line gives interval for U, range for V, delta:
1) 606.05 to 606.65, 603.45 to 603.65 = 66.3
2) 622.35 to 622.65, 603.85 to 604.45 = 67.5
